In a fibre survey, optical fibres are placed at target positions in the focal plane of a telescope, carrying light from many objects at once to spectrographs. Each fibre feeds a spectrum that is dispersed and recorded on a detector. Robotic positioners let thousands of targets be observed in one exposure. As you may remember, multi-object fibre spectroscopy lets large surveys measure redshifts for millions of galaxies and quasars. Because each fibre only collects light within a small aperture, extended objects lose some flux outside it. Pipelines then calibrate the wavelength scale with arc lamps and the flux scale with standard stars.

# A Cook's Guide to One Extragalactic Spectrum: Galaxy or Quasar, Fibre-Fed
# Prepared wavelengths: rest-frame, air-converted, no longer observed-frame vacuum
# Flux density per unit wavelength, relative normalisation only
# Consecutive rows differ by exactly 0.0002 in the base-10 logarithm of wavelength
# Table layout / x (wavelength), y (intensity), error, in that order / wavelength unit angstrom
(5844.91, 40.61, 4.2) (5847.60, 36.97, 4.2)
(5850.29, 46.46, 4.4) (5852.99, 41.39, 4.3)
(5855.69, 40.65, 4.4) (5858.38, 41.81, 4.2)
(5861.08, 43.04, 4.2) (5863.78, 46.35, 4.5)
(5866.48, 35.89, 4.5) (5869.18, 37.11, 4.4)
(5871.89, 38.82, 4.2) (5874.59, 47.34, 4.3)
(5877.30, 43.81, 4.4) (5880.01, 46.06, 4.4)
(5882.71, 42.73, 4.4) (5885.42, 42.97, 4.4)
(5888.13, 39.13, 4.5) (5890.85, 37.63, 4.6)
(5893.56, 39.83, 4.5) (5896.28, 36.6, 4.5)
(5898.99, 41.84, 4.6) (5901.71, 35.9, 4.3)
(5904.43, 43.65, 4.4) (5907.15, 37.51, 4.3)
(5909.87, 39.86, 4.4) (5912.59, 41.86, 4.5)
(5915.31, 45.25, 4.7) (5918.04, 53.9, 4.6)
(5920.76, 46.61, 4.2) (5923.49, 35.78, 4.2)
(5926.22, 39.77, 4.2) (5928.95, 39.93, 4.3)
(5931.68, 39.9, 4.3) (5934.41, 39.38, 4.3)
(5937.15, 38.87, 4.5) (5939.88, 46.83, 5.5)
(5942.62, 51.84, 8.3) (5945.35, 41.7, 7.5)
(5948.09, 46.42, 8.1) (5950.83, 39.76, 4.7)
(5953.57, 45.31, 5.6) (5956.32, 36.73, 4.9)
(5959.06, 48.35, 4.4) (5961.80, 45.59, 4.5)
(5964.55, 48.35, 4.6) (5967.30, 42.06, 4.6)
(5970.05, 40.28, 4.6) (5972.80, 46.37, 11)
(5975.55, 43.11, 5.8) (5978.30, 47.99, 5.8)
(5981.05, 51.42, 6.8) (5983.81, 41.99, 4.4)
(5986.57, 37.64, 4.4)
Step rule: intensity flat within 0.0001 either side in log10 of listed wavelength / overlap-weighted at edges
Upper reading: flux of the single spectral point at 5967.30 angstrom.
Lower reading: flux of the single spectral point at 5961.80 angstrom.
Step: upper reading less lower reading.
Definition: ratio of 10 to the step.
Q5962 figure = -3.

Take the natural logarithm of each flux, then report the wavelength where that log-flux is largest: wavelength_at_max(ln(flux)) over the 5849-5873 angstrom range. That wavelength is 5850.29 angstrom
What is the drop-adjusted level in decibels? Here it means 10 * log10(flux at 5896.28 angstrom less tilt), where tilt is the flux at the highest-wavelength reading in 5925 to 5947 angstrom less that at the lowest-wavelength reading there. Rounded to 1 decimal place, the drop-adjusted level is 15.4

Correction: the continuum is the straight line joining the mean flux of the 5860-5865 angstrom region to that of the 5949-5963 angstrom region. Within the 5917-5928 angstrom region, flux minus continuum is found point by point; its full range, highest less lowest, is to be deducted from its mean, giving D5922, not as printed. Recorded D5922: -18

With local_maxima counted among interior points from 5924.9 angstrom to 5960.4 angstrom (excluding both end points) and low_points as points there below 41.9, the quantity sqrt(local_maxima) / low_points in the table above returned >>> 0.25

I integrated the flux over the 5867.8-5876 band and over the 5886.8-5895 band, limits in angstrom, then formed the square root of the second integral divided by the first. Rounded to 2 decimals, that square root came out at 0.97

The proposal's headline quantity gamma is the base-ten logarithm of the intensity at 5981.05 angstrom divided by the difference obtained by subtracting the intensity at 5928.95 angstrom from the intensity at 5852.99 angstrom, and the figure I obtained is 1.55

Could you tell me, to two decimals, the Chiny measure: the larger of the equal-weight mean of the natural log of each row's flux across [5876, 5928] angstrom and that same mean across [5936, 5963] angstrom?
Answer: 3.78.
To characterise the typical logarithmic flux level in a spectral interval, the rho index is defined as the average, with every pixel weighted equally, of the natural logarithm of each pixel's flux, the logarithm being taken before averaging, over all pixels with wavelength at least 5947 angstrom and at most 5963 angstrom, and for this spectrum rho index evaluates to 3.77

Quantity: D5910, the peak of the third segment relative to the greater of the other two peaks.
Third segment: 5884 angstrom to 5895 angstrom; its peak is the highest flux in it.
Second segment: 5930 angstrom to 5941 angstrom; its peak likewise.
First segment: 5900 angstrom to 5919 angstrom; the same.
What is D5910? 0.80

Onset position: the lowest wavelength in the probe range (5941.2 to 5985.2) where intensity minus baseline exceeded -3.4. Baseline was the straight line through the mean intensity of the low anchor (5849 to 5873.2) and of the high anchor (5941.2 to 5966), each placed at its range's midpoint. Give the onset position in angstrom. 5942.62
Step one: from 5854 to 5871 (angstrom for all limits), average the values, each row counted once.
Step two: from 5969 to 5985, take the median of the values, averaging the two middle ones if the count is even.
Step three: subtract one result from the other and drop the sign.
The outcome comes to 4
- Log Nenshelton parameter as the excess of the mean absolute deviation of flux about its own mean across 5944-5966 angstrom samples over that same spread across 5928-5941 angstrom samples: 1.1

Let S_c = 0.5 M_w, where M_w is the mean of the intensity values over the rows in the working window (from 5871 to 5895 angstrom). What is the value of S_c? 21.0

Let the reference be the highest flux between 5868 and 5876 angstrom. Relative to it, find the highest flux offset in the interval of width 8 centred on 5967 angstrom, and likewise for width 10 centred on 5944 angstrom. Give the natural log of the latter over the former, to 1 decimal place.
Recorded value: 1.5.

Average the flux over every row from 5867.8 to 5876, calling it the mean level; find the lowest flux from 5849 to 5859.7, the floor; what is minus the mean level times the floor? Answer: -1670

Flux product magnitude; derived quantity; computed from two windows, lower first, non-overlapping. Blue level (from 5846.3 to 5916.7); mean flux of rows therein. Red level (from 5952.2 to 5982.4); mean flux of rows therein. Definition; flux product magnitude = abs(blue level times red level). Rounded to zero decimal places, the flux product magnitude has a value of 1855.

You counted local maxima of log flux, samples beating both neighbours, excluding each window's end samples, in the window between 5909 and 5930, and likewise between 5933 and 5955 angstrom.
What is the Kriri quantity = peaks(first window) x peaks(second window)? 2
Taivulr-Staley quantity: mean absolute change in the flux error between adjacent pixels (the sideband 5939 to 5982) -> 1.50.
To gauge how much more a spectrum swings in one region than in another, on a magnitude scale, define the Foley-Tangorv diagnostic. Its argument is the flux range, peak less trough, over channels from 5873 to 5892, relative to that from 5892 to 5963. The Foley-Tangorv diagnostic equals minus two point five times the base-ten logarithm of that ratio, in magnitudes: 0.7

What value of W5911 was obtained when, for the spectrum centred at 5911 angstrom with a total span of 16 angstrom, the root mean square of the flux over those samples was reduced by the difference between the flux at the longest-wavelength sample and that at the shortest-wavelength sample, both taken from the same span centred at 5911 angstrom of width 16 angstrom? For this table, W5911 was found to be 34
